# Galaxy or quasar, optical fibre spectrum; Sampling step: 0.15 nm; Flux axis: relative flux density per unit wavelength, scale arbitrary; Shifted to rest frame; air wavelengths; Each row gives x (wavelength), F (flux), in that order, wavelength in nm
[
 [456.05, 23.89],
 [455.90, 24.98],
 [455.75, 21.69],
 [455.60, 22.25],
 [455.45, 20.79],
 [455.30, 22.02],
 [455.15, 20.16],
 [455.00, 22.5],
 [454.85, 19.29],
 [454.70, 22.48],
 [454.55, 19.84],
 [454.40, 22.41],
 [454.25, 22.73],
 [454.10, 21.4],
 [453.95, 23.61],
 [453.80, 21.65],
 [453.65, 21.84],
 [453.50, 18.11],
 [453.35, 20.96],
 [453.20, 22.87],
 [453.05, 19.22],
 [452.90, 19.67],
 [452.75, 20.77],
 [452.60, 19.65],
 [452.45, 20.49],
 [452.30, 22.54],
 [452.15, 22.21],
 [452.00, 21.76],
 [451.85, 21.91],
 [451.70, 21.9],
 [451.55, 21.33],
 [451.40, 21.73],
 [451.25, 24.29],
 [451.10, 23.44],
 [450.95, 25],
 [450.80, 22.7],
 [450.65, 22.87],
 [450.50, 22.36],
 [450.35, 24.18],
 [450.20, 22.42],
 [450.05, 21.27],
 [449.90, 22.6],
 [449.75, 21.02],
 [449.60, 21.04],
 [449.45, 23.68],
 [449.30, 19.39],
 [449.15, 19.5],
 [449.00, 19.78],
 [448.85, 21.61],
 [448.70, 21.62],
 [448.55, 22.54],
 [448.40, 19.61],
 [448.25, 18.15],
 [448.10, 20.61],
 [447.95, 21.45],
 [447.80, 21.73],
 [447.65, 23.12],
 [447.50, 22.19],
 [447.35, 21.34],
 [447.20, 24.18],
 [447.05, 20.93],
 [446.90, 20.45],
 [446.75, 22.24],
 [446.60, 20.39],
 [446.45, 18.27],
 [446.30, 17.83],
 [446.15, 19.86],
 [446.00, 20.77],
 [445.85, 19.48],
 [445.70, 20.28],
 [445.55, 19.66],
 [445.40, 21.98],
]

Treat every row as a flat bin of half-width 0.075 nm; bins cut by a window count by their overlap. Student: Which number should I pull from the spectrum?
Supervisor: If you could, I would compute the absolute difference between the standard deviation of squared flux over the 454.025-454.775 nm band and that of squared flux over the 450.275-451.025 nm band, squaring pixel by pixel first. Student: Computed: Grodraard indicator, 2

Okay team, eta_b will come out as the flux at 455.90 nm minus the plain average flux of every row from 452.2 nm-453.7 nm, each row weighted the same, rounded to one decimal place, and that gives 4.4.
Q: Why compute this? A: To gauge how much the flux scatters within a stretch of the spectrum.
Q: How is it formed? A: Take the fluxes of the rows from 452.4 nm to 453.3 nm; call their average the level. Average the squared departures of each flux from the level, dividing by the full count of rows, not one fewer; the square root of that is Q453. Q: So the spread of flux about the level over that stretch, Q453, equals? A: 1.21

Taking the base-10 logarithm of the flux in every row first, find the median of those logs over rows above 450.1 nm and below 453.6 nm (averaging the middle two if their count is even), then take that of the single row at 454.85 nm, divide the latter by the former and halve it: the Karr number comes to 0.479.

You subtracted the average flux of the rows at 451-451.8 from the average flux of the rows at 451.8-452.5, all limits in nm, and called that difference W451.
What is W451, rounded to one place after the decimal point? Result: -0.8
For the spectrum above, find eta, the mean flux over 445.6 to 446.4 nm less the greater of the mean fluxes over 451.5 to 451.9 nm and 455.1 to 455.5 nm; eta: -2.1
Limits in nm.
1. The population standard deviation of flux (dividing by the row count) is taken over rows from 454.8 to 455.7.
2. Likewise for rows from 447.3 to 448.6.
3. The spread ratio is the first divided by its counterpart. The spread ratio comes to 0.81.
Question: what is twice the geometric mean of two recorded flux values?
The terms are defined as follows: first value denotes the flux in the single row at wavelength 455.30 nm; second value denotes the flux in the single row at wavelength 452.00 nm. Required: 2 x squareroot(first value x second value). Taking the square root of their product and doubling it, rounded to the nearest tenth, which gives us 43.8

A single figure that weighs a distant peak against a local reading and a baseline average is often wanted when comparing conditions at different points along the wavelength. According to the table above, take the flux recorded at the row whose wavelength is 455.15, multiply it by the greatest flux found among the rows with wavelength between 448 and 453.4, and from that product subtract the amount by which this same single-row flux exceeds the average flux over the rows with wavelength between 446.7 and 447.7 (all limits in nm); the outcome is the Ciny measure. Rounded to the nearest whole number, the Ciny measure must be 506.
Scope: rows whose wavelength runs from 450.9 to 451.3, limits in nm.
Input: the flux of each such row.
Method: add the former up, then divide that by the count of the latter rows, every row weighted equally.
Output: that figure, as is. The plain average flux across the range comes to 24.2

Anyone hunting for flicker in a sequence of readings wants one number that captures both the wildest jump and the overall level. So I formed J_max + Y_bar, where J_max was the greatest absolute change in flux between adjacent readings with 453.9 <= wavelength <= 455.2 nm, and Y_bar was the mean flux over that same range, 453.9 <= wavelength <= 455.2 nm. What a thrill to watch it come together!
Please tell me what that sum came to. 24.8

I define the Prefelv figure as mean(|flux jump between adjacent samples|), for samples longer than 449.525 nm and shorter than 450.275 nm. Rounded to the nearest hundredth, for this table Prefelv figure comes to 1.02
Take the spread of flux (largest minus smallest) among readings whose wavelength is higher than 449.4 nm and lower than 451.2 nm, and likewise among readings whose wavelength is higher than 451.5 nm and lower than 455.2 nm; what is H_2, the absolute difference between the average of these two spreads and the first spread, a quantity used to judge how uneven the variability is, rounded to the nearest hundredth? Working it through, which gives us 0.76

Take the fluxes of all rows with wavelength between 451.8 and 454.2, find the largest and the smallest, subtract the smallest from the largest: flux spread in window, 5.50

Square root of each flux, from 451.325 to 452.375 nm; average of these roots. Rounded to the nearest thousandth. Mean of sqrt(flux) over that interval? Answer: 4.681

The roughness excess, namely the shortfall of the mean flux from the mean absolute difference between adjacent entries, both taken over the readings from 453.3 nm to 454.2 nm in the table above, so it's -19.1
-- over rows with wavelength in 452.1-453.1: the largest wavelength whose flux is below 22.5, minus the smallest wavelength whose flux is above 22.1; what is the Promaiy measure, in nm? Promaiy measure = 0.90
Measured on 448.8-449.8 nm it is 0.30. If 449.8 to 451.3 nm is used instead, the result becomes 0.60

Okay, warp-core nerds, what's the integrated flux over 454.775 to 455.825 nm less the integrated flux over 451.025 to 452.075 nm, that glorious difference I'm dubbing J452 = -1.1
